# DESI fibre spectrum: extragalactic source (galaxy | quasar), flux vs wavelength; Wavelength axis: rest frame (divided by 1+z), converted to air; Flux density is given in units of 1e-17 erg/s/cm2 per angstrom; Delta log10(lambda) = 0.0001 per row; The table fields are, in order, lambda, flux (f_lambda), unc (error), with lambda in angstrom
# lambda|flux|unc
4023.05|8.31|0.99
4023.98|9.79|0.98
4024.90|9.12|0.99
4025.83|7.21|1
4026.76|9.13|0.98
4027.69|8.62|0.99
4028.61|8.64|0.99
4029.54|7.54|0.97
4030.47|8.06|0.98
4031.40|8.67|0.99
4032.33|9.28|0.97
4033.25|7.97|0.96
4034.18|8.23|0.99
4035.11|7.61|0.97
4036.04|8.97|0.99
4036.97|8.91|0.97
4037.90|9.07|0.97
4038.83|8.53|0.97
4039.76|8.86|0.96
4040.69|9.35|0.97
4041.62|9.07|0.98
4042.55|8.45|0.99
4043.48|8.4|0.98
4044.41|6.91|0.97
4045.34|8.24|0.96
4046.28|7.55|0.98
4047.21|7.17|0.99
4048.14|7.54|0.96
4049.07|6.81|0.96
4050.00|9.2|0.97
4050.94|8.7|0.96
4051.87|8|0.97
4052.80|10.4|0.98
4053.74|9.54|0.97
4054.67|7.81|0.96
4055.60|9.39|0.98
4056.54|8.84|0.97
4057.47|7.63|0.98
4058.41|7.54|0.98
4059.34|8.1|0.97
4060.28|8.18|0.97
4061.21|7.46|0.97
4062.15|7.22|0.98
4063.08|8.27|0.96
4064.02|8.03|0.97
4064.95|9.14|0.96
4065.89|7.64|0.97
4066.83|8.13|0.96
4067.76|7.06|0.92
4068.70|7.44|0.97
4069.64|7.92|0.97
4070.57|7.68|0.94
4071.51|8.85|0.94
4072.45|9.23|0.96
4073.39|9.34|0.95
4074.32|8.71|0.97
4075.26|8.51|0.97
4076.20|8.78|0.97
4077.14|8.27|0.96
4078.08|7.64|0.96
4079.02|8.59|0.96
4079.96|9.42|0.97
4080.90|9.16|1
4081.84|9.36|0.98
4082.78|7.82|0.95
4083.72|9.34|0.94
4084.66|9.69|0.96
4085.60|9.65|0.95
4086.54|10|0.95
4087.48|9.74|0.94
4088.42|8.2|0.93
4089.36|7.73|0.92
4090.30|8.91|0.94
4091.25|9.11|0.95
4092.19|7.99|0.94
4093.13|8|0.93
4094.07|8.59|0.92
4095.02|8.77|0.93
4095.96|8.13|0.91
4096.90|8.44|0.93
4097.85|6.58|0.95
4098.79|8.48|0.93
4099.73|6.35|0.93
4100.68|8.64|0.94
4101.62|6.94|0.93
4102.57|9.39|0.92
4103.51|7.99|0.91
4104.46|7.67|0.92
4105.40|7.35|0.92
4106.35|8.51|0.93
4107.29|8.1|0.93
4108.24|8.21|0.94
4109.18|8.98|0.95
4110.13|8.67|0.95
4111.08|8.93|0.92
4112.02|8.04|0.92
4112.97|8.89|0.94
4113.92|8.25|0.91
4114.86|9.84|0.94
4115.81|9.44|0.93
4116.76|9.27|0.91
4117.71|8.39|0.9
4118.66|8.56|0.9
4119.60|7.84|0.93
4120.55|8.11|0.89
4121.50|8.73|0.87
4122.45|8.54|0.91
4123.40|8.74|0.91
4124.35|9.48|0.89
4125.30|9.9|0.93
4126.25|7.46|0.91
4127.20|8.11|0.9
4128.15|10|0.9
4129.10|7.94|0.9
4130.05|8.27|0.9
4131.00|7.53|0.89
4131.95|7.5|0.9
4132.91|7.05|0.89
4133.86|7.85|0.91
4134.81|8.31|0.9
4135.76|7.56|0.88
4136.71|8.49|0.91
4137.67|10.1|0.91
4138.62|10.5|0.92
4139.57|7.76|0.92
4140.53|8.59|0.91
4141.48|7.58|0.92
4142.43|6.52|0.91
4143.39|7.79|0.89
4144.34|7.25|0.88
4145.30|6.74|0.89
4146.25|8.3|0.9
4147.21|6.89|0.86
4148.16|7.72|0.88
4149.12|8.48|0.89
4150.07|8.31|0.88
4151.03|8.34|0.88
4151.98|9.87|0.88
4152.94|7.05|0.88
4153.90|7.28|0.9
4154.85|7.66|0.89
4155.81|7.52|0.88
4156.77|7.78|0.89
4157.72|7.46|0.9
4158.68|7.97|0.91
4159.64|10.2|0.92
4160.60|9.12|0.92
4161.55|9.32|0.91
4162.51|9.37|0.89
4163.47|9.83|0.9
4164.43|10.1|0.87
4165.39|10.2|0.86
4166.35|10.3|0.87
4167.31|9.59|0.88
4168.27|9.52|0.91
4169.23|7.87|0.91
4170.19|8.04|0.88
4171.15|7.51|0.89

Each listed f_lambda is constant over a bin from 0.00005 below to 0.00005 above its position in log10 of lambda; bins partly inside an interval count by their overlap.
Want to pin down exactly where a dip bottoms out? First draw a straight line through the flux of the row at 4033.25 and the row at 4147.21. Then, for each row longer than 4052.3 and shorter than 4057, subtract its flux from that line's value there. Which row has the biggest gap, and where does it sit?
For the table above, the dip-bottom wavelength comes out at 4054.67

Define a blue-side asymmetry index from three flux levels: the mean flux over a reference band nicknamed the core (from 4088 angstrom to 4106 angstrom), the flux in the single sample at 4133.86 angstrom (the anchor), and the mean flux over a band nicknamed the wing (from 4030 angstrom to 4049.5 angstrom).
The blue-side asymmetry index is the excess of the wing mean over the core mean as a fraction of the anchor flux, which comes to 0.026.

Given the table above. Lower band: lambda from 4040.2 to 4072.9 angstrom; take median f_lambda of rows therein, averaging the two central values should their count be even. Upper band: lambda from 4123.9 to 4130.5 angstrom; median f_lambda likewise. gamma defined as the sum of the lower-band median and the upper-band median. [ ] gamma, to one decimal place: 16.4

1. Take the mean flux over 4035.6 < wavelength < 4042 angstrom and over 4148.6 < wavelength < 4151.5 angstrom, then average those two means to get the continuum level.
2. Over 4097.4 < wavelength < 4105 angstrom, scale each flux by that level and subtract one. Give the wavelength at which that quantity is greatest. 4102.57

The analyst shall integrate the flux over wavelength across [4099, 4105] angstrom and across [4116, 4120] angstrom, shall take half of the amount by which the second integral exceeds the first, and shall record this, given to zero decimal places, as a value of -6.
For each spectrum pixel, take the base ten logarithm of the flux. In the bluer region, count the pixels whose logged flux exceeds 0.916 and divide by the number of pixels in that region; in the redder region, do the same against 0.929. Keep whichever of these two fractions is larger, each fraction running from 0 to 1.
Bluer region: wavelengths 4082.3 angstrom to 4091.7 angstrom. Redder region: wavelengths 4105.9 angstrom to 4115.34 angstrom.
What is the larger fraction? 0.70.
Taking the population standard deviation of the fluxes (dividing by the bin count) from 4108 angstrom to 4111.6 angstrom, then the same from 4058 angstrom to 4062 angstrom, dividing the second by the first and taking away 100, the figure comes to -98.9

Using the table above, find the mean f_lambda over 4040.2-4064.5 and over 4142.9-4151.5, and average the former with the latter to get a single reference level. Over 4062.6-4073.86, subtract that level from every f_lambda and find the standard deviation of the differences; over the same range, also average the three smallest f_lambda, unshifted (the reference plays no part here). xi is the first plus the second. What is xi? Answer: 8.1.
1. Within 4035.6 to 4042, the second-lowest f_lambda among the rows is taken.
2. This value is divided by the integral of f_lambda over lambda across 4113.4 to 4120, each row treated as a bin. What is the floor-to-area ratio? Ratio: 0.152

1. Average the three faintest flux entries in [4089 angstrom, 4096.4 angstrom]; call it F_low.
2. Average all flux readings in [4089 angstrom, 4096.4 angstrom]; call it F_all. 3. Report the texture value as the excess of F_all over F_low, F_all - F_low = 0.5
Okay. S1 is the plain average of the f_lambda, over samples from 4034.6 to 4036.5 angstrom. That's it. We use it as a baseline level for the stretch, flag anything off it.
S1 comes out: 8.3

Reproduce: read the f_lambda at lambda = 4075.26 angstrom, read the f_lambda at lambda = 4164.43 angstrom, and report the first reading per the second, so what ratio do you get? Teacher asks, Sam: 0.84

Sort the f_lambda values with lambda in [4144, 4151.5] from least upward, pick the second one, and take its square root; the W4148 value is 2.62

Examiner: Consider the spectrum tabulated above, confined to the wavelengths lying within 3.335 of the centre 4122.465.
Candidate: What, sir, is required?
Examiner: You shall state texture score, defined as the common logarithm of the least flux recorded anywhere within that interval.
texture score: 0.89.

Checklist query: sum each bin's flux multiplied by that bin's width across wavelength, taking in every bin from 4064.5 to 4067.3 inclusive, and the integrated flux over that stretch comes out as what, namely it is 23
